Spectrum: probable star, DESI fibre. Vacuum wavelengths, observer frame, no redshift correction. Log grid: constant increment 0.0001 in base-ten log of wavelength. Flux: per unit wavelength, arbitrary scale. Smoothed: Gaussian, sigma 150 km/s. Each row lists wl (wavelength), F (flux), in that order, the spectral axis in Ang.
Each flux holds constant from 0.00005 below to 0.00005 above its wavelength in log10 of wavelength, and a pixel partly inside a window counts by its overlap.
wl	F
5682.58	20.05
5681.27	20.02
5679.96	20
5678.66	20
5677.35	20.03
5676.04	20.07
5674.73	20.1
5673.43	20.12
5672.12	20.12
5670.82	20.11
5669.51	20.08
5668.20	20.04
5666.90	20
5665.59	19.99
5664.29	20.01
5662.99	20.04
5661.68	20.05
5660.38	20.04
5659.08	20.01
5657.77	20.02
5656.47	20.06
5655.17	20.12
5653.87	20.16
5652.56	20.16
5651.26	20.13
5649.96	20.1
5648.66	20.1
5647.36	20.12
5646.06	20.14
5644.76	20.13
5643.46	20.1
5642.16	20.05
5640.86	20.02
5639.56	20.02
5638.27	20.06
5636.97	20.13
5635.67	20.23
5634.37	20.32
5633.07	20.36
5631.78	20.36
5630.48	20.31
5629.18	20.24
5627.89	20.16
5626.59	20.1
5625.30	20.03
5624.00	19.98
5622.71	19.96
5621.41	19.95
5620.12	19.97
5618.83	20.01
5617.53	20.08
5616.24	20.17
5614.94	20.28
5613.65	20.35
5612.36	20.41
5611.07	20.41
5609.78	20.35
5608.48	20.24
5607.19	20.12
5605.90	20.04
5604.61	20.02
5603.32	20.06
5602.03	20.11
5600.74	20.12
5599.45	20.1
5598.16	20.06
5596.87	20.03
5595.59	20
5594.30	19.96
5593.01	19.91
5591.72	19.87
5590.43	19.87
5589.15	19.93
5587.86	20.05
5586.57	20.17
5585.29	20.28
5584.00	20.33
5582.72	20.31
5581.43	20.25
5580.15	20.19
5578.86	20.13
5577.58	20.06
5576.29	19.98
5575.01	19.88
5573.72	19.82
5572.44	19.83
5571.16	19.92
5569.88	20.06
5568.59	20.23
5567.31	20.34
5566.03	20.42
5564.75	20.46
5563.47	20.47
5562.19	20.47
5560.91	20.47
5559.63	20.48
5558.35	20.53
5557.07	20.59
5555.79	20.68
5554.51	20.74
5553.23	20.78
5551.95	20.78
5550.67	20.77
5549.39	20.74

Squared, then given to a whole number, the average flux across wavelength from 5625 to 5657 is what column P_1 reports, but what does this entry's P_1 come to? 406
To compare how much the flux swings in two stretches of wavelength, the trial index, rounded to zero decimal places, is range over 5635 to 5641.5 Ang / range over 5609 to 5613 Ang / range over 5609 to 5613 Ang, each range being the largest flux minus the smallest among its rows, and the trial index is 58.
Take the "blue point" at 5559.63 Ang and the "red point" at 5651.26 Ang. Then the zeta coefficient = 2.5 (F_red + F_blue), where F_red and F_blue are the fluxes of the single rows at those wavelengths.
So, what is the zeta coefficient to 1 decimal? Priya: 101.5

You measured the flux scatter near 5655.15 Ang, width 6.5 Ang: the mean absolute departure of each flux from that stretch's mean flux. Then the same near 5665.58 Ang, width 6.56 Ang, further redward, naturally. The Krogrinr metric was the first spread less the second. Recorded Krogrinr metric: 0.032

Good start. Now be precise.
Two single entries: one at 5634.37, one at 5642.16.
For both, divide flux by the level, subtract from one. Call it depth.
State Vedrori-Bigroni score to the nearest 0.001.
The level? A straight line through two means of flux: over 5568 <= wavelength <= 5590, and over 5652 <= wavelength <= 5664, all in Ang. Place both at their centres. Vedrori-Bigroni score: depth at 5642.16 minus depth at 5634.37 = 0.013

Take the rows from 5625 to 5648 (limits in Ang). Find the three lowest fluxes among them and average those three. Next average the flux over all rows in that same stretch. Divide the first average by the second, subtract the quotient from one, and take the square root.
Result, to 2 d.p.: 0.08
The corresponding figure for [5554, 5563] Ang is 0.07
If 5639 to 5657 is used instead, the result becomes 0.06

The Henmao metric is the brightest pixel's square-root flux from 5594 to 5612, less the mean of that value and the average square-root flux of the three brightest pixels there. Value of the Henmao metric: 0.0042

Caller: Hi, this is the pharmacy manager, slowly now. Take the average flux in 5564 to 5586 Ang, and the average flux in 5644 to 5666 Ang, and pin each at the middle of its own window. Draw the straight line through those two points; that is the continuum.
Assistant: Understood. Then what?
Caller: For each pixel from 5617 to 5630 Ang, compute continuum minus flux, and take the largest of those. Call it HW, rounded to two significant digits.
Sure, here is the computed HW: 0.16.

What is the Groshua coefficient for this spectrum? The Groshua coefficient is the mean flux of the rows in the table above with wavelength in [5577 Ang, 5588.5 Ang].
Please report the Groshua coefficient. 20.2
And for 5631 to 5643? 20.2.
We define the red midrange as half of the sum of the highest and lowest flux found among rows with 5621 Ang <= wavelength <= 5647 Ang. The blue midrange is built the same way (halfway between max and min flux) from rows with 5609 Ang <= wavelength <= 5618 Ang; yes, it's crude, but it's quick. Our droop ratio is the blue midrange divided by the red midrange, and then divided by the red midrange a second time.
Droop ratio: 0.0498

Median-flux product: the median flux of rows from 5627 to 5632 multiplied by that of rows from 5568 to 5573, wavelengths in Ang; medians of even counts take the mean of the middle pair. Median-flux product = 405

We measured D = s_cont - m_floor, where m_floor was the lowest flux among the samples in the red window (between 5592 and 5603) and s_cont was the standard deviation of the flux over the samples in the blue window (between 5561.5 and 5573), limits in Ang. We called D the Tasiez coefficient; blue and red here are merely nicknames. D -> -19.7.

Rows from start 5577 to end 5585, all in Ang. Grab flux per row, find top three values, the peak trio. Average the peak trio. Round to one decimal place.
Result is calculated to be 20.3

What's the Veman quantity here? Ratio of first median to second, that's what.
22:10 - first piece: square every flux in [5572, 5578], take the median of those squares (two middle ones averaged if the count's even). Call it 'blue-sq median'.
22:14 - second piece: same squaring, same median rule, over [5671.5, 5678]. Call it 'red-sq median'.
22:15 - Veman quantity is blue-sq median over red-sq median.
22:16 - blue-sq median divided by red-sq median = 0.98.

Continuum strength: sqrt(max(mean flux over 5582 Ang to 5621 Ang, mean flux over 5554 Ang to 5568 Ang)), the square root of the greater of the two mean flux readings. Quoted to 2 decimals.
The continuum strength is 4.53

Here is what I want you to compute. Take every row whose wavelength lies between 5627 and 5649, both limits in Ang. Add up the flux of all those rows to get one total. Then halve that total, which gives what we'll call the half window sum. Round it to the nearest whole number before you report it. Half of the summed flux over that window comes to 171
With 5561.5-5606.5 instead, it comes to 352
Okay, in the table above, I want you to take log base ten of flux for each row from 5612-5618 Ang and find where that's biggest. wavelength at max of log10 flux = 5612.36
